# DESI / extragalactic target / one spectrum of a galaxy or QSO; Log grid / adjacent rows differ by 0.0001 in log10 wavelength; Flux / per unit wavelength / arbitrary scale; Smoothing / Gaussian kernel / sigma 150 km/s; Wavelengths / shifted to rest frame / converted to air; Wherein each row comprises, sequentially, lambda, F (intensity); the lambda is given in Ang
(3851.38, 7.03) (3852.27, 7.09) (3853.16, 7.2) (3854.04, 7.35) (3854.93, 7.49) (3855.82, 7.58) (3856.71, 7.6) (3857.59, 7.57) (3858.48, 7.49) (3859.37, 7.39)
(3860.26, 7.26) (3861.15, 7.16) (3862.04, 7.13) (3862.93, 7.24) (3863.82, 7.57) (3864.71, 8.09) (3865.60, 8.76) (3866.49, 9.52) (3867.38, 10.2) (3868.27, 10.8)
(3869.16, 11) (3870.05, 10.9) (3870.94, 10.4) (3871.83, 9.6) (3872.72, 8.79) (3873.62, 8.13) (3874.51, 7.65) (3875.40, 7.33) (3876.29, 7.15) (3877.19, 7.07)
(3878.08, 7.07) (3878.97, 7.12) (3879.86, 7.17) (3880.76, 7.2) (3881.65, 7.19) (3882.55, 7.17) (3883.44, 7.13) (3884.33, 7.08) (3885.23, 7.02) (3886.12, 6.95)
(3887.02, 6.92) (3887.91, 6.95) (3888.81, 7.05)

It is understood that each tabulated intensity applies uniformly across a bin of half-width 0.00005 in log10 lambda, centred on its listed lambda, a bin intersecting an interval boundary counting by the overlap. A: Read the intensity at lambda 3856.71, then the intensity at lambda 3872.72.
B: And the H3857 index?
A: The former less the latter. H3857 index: -1.2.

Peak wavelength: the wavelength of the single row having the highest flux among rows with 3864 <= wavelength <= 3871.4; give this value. 3869.16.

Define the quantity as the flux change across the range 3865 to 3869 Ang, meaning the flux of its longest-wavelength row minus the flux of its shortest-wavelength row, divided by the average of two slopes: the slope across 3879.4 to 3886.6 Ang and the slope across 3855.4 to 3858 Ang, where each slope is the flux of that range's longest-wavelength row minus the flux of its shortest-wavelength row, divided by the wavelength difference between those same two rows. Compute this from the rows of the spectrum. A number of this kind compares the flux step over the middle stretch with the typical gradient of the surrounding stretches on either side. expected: -100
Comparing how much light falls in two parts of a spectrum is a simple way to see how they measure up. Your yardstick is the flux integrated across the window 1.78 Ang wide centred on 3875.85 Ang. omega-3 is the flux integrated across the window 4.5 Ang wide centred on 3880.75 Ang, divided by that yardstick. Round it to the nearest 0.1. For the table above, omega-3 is 2.5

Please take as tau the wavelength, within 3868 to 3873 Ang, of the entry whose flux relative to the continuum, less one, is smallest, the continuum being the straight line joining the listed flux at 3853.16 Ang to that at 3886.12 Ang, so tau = 3872.72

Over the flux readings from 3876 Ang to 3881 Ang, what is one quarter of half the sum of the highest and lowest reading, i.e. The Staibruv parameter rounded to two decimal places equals 1.78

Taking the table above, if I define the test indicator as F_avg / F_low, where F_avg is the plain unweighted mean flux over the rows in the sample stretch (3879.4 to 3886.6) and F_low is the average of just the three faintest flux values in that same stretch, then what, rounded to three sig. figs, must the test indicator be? 1.01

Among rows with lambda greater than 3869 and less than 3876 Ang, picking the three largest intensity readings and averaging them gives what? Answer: 10.8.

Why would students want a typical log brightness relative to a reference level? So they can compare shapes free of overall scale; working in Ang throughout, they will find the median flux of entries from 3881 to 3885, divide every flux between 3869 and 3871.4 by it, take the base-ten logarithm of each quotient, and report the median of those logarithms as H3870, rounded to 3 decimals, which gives 0.183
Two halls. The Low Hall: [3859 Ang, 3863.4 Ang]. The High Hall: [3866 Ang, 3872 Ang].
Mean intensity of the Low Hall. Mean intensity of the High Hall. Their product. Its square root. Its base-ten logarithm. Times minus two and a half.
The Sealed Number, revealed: -2.34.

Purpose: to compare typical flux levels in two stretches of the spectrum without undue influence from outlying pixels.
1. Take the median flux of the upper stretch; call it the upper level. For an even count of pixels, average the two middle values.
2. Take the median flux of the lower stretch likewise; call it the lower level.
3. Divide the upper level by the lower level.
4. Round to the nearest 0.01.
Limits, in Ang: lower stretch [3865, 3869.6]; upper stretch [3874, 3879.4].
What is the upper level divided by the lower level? 0.70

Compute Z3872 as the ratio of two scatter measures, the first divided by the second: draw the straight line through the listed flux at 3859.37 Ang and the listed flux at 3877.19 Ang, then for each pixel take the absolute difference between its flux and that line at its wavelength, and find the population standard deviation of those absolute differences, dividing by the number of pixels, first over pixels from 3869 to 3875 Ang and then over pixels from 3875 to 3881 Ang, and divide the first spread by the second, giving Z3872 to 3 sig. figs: 14.9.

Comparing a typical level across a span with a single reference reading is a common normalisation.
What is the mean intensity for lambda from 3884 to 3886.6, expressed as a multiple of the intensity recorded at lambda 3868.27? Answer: 0.65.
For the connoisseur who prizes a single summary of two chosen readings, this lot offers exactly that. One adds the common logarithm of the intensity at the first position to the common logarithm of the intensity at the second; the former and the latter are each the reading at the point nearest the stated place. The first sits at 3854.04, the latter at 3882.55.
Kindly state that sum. 1.72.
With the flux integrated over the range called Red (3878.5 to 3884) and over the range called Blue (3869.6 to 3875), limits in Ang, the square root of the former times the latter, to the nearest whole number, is 44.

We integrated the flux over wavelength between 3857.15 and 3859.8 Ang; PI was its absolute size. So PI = 20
